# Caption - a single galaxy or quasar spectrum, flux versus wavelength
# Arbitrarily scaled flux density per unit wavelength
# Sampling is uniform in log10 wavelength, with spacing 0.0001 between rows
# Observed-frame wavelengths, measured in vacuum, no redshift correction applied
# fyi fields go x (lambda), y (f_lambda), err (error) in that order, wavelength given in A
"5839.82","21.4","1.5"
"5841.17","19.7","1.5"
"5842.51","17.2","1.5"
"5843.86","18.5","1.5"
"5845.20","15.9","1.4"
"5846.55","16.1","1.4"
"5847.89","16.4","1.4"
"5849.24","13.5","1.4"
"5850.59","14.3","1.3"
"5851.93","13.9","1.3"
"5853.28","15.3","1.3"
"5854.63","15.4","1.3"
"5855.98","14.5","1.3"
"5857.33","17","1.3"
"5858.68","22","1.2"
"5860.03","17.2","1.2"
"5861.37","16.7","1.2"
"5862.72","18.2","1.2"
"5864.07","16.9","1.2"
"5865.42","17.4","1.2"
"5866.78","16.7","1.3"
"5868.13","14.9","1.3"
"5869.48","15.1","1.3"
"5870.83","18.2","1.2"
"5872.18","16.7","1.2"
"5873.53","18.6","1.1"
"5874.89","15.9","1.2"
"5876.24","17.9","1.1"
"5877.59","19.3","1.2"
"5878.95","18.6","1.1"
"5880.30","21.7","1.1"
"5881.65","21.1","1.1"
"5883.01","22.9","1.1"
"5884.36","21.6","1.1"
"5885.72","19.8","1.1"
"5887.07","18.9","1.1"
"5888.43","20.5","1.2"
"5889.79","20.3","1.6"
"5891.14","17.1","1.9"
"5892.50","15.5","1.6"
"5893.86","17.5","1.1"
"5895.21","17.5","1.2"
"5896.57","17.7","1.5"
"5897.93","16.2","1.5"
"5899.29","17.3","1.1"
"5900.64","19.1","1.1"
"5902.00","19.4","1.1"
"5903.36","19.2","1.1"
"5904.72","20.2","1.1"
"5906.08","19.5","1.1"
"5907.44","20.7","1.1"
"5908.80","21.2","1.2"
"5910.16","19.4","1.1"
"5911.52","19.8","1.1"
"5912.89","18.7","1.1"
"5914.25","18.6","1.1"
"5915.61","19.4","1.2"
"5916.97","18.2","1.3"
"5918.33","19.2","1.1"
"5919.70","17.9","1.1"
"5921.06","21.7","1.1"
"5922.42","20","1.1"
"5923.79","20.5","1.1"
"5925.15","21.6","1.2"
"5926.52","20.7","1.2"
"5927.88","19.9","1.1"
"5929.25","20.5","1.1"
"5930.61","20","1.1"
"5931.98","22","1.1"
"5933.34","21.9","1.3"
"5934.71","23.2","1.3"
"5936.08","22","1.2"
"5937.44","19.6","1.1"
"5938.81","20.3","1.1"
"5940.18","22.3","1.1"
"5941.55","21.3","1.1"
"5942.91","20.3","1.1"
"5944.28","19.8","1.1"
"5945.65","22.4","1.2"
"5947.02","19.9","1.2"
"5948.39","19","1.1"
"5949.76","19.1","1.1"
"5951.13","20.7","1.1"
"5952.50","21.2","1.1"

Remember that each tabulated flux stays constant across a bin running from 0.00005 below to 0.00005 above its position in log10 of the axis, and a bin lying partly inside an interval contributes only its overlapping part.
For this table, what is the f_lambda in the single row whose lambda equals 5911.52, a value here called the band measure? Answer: 19.8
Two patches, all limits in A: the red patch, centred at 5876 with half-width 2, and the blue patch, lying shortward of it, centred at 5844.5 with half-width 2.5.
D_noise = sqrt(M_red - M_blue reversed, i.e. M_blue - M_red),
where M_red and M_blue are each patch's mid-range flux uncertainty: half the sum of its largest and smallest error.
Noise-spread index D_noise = 0.55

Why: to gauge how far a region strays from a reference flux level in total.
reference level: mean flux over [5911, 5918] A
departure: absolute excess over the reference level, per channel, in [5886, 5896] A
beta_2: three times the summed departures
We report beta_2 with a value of 33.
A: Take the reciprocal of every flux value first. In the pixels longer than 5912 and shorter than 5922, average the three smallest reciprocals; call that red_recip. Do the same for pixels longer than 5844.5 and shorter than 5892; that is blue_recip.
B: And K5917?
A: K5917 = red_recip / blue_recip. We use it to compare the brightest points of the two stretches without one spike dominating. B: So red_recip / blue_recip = 1.11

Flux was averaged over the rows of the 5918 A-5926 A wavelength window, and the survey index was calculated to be 20.2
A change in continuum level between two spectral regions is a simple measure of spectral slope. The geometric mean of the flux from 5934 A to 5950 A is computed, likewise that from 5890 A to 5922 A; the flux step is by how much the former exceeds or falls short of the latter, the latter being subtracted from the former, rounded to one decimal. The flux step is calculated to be 2.0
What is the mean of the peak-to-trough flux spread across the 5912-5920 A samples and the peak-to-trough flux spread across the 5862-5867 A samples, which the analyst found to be 1.5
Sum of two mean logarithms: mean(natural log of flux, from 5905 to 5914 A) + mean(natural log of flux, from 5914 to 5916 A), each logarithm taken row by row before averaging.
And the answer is 5.93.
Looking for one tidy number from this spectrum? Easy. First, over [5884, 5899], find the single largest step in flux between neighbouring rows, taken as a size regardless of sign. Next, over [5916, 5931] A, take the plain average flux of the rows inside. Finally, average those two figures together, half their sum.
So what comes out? 11.6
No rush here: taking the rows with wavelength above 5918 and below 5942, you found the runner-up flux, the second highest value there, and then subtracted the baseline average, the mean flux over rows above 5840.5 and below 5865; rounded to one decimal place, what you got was 5.7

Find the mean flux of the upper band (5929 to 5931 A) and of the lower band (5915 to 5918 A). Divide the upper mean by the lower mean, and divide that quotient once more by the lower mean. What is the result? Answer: 0.057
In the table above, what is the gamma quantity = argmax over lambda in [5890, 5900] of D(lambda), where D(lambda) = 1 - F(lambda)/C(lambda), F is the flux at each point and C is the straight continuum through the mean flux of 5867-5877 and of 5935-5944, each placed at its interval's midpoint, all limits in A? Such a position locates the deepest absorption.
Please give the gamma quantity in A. 5892.50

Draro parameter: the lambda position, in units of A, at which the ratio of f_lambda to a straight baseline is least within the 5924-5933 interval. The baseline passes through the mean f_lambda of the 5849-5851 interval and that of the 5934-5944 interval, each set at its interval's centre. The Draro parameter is 5930.61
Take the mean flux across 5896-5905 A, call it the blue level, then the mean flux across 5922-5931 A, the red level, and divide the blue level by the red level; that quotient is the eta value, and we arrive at 0.90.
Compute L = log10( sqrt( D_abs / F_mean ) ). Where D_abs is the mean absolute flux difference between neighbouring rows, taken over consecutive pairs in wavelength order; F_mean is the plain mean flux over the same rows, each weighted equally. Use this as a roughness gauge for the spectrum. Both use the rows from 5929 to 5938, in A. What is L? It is -0.62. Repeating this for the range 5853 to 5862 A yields -0.43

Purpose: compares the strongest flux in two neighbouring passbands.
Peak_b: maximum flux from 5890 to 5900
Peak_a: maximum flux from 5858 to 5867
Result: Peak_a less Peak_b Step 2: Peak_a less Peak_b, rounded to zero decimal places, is 4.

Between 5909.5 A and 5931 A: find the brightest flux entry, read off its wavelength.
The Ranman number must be 5921.06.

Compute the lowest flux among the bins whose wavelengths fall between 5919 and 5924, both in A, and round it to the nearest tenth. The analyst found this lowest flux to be 17.9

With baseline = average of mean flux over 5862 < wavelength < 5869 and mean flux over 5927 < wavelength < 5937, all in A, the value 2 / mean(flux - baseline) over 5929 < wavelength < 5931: 1.7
